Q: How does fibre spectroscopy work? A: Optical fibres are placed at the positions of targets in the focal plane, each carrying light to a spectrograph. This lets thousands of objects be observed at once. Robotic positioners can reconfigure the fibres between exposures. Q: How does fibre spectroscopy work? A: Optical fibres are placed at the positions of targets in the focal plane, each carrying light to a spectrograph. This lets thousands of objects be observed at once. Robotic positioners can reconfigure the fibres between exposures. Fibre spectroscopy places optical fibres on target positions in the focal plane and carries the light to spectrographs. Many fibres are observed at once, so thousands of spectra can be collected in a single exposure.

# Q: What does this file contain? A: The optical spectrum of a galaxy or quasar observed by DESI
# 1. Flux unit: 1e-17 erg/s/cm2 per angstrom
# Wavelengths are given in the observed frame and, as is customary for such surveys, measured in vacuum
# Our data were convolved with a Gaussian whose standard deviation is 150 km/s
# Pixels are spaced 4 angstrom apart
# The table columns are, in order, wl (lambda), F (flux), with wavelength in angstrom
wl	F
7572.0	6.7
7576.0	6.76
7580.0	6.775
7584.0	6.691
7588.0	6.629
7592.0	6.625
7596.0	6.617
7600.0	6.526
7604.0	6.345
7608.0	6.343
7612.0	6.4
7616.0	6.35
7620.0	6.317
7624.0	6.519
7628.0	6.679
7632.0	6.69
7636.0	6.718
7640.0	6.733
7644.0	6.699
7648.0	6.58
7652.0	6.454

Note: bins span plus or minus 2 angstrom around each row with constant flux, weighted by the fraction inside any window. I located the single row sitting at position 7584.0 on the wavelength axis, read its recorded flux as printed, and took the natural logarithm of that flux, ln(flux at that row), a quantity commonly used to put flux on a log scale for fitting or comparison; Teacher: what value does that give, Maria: 1.90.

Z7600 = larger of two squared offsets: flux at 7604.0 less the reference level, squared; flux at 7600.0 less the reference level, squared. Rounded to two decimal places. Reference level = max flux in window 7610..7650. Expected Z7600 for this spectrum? 0.15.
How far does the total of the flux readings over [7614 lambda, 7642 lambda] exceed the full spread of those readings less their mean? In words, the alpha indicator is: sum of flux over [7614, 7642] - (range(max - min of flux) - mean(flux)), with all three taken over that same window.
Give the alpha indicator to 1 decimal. 52.2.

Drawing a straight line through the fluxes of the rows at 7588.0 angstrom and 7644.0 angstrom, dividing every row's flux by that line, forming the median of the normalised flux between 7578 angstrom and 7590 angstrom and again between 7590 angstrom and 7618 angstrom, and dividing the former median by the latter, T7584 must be 1.05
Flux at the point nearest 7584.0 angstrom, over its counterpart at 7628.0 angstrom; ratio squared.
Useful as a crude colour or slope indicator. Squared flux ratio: 1.00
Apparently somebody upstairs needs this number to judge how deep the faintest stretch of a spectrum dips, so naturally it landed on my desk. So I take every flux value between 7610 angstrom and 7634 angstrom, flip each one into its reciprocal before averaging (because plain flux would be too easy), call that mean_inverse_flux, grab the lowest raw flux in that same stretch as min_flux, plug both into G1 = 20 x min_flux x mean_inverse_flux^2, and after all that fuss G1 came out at 3.00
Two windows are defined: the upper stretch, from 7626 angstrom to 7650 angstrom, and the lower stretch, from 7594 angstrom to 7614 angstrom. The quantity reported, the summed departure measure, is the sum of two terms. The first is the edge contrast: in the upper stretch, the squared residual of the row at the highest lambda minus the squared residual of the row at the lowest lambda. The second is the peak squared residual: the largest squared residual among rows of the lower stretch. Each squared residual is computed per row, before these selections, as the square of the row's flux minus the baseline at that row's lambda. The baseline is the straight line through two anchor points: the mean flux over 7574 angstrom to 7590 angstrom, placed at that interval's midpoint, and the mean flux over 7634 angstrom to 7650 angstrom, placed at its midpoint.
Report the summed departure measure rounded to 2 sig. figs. 0.14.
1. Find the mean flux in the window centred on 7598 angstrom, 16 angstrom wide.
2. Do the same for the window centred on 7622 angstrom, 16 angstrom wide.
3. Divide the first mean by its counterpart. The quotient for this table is 1.01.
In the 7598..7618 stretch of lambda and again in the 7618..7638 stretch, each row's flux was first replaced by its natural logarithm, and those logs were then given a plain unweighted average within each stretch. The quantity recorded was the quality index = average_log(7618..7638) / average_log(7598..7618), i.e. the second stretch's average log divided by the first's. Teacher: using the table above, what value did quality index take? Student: 1.02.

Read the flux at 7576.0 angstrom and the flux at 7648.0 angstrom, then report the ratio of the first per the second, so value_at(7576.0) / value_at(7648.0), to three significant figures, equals 1.03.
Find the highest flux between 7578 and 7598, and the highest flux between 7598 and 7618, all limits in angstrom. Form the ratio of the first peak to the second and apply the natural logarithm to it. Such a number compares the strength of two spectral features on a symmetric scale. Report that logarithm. 0.037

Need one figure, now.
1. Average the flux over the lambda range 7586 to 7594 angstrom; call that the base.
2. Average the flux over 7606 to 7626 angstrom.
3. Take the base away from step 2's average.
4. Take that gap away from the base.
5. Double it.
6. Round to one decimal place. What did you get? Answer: 13.7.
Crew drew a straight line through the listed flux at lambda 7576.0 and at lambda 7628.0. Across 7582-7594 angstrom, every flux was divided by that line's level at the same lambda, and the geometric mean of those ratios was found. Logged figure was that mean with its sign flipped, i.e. -0.986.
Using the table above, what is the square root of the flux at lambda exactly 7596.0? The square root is 2.57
